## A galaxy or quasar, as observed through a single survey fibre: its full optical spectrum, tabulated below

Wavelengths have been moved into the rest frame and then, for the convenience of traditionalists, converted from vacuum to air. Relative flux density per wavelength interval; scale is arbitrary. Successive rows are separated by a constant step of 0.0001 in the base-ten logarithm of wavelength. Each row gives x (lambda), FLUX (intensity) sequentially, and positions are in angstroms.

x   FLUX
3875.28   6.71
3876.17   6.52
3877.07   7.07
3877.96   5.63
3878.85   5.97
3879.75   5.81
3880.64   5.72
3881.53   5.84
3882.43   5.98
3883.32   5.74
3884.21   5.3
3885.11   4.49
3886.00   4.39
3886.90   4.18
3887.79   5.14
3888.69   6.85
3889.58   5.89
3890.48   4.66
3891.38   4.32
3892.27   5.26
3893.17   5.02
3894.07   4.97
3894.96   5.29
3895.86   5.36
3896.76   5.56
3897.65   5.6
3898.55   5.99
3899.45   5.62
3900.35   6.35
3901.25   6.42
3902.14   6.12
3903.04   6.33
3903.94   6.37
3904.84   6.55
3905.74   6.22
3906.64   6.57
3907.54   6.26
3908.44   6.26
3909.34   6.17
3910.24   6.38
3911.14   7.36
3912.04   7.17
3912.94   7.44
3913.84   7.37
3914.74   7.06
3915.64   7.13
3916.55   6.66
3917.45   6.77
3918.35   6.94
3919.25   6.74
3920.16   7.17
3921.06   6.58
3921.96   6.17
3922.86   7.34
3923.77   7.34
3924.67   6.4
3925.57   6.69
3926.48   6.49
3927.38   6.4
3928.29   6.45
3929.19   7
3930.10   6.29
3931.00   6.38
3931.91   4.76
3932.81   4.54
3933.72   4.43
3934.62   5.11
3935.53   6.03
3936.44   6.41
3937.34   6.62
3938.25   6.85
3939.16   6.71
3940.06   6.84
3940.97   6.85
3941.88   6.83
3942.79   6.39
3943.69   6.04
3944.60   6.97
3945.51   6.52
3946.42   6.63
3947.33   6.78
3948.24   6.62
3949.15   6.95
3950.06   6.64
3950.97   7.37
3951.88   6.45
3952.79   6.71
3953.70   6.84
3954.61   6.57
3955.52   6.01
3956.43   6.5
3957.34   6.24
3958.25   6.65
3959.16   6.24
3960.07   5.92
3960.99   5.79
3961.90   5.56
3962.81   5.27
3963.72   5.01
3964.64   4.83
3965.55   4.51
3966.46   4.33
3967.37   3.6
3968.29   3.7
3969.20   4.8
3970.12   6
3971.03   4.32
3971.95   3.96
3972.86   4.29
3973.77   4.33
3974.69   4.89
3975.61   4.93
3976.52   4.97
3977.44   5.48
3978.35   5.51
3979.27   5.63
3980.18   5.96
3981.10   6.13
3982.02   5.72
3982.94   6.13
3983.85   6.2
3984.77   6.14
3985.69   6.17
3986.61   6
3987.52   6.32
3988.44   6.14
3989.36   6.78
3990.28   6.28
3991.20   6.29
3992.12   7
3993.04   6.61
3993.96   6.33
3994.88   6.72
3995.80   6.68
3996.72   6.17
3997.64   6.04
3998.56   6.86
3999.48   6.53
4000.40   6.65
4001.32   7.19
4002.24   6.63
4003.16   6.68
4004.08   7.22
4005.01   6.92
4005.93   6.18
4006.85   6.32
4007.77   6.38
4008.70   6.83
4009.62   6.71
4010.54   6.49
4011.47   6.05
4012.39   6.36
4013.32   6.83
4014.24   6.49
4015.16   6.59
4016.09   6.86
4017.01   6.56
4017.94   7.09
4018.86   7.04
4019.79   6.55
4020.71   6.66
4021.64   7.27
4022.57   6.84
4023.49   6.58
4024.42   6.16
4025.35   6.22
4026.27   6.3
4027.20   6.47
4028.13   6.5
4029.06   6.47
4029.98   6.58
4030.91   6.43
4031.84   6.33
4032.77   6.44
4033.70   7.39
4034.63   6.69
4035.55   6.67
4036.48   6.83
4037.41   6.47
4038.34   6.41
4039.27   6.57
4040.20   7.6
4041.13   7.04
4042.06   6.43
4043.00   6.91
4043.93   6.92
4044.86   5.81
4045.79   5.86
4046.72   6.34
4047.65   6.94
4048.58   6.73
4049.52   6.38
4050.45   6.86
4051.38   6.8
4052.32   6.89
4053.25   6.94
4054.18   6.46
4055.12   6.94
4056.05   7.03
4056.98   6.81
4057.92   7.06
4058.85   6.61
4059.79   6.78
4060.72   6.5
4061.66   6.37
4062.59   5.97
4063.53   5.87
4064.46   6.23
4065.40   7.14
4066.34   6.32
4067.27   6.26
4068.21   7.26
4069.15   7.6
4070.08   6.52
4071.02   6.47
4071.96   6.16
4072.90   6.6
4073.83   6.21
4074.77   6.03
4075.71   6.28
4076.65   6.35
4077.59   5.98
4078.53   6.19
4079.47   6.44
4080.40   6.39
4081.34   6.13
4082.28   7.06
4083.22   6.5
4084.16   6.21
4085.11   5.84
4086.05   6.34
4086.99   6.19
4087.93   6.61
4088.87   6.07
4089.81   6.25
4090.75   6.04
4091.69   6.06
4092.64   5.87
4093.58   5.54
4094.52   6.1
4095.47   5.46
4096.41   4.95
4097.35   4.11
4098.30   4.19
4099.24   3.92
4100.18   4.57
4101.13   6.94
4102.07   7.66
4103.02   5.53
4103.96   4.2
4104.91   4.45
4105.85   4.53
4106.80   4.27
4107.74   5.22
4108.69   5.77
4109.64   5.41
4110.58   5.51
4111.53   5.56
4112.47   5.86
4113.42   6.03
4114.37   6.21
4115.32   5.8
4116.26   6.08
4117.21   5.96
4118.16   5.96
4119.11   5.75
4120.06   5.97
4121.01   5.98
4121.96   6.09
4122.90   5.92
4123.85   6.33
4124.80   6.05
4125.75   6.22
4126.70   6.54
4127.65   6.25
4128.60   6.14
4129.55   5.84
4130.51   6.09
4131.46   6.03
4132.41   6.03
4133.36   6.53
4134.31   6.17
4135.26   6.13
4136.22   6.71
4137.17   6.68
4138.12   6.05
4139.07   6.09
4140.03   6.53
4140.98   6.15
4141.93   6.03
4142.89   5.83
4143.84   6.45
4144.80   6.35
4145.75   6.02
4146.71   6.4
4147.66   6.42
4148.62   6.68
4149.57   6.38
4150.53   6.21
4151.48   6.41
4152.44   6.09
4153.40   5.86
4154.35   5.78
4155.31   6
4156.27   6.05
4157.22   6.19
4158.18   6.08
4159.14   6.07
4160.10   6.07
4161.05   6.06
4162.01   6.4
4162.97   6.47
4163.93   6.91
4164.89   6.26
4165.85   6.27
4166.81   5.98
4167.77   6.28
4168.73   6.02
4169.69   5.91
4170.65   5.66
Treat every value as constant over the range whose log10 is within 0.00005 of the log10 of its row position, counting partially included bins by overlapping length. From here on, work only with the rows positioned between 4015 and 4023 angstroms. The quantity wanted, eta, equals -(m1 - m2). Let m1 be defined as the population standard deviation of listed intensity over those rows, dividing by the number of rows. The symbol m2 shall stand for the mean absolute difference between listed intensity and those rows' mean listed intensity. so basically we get -0.034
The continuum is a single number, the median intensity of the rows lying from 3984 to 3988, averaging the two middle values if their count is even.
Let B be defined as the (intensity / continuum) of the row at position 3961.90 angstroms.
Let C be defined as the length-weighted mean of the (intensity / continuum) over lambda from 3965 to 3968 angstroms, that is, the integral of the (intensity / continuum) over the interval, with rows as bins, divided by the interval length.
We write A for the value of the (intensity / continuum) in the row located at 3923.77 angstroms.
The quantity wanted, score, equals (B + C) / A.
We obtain 1.3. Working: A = 1.19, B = 0.903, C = 0.67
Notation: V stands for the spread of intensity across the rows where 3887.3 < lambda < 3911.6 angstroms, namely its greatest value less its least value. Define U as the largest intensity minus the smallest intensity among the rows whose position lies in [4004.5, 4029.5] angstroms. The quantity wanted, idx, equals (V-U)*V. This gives 5.5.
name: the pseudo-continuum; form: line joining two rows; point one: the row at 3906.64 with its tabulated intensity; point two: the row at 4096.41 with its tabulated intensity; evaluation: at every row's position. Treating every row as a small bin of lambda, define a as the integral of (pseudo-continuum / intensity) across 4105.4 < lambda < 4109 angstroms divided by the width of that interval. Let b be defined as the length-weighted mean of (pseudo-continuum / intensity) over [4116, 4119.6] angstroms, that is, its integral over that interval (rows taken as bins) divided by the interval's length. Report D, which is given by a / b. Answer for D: 1.25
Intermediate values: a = 1.00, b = 0.80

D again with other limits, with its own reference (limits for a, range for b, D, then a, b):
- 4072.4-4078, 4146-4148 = 1.16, 0.82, 0.71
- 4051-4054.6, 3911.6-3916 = 0.87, 0.79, 0.90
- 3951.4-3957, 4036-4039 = 1.14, 0.95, 0.83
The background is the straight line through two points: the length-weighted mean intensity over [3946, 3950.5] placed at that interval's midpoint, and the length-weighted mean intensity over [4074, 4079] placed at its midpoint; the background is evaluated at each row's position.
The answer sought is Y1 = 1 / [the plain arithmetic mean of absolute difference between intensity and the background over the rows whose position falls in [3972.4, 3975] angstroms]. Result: 0.5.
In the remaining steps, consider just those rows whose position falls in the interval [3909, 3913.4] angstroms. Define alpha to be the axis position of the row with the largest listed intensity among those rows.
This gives 3912.94 angstroms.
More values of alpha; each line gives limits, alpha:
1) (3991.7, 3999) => 3992.12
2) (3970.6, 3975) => 3974.69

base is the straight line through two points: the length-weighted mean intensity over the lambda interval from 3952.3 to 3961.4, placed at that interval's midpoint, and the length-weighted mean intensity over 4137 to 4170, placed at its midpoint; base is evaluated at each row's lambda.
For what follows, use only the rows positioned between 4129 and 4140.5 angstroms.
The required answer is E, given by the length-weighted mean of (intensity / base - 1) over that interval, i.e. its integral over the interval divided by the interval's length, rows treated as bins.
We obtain 0.00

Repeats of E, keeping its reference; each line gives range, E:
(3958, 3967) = -0.15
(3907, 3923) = 0.07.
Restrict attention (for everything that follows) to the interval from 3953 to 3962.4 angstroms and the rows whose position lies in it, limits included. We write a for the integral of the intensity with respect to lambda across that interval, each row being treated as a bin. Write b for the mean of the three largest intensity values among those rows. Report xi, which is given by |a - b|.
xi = 52.0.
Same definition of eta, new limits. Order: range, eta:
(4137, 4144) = -0.028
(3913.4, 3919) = -0.036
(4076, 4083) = -0.093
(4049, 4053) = -0.030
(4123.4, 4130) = -0.045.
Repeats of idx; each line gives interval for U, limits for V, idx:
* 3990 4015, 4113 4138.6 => -0.2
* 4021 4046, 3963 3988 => 2.5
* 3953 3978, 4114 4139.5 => -2.2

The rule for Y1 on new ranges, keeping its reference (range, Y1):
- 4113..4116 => 6.9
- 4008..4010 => 3.2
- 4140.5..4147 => 3.1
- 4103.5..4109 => 0.8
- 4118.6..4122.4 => 10.9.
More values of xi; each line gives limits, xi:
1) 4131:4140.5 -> 53.2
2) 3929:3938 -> 45.0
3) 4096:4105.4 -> 40.8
